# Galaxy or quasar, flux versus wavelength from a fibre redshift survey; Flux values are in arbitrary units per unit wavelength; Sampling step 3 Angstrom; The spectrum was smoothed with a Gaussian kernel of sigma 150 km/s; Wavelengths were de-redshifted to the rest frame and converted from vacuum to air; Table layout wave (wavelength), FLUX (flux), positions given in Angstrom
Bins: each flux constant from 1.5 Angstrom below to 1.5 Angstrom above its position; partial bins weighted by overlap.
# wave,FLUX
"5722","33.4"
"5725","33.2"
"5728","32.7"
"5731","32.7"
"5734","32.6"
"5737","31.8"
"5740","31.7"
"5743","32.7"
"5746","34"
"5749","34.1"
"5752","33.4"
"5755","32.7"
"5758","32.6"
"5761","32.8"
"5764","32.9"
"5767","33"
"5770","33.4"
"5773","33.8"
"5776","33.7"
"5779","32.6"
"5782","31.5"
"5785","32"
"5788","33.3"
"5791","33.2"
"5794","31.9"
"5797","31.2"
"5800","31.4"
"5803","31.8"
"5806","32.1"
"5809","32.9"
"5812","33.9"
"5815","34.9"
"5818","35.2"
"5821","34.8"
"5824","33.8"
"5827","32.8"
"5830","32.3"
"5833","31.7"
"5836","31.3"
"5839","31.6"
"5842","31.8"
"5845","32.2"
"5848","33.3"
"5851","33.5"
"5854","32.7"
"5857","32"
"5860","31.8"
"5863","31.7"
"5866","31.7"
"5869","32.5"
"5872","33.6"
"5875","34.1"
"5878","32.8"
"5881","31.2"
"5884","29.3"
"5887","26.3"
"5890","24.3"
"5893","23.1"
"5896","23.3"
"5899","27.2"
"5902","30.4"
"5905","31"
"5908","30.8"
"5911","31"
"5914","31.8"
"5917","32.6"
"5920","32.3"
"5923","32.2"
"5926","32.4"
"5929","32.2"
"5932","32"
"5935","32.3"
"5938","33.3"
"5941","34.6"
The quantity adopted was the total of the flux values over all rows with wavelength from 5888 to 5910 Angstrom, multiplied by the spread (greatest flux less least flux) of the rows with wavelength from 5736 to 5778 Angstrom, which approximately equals 456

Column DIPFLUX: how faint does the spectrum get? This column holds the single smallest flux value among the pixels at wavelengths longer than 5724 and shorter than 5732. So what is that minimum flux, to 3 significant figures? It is 32.7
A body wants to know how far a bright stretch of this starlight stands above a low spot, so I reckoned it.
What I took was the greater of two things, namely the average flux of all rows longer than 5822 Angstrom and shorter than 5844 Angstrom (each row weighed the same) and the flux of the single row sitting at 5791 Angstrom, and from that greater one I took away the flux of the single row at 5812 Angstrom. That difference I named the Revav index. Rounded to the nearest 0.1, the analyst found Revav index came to -0.7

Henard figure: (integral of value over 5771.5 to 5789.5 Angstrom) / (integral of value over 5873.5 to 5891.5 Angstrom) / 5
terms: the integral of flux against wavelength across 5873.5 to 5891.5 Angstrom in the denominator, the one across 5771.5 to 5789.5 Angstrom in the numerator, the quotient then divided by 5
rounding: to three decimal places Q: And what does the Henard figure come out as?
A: 0.221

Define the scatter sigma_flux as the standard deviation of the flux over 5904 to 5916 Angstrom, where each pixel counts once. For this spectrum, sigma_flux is 0.4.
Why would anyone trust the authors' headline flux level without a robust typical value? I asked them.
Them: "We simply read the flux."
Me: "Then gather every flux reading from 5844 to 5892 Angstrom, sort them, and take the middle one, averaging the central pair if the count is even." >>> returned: 32.1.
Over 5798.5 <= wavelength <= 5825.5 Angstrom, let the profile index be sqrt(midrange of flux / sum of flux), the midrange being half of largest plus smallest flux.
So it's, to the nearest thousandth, 0.333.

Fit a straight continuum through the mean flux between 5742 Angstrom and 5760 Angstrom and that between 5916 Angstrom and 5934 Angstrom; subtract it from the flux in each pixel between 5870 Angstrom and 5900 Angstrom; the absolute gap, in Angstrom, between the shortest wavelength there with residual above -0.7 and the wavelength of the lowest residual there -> 21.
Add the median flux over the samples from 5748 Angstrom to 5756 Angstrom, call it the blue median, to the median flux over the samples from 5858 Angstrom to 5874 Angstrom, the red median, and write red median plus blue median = 65.2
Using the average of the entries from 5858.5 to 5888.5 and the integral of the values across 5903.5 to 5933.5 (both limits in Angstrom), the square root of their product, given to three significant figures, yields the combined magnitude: 173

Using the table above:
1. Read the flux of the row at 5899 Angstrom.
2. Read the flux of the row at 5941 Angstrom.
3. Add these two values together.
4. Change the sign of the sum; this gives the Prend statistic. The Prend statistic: -61.8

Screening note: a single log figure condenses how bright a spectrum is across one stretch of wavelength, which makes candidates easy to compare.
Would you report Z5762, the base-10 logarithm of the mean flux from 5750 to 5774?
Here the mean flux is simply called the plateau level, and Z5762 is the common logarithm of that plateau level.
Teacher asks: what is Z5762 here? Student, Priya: 1.52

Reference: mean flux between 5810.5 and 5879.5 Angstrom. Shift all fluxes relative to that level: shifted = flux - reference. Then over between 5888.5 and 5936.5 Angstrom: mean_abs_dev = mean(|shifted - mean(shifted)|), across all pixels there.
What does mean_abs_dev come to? 2.7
